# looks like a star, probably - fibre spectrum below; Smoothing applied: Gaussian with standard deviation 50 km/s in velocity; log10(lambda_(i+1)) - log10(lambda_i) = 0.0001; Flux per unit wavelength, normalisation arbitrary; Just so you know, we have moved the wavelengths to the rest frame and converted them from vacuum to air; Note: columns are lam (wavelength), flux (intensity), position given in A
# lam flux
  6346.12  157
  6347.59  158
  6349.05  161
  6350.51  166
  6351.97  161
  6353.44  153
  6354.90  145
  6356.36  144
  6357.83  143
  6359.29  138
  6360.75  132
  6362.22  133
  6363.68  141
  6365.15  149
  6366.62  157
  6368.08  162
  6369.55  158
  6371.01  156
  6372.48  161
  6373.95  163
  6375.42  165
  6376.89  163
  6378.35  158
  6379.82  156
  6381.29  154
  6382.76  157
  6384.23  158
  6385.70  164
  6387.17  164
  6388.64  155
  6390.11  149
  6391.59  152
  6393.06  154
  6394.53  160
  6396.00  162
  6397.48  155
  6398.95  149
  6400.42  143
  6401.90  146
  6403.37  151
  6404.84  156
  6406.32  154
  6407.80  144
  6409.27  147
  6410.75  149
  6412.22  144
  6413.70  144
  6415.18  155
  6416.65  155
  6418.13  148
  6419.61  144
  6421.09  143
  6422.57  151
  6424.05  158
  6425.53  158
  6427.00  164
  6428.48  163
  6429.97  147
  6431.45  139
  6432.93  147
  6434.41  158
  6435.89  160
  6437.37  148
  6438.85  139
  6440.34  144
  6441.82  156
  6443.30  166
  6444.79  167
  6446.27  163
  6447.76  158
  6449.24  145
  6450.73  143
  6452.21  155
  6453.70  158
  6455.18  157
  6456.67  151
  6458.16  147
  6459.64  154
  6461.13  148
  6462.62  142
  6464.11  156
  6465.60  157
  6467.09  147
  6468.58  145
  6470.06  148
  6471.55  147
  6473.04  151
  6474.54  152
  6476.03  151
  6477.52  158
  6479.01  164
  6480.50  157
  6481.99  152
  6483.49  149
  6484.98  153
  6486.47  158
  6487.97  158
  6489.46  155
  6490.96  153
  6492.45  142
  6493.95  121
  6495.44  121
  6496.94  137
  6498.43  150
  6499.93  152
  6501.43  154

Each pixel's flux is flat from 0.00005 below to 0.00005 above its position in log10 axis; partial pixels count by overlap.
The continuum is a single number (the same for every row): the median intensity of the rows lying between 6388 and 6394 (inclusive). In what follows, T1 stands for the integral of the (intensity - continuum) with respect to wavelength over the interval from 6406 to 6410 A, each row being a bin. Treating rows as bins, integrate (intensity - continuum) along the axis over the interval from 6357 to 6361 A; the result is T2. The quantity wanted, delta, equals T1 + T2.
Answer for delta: -79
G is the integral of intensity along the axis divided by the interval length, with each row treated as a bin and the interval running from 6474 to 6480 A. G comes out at 157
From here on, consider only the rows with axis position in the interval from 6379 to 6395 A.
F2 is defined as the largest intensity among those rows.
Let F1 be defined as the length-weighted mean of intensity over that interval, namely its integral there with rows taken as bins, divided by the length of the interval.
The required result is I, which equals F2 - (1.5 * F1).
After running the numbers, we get -71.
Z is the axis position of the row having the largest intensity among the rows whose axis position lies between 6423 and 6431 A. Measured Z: 6427.00 A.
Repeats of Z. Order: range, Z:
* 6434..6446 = 6444.79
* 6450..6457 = 6453.70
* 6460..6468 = 6465.60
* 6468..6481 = 6479.01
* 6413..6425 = 6424.05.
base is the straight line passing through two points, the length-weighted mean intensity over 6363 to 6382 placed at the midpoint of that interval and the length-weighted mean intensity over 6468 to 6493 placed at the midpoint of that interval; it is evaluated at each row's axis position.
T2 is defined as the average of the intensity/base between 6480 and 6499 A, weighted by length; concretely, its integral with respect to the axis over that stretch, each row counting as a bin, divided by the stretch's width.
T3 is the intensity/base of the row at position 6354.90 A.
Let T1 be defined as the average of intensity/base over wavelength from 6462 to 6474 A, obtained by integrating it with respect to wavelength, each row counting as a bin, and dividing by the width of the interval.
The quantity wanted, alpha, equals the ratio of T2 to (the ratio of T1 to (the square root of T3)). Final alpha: 0.95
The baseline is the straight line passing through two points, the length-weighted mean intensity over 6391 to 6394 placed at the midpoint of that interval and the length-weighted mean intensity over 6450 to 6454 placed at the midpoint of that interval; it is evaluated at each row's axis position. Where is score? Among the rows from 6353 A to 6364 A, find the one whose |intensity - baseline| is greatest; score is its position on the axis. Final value 6360.75 A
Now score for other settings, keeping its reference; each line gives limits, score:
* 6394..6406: 6400.42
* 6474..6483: 6479.01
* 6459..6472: 6462.62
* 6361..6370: 6362.22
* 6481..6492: 6487.97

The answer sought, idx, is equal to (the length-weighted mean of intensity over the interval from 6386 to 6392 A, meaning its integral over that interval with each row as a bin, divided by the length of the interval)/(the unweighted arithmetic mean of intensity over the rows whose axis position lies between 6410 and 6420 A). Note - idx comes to 1.05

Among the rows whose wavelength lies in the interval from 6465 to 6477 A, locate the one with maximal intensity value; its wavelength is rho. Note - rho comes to 6465.60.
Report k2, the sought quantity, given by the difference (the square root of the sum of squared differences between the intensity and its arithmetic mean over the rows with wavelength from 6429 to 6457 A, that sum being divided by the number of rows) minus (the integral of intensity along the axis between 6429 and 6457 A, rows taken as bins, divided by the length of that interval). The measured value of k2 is -144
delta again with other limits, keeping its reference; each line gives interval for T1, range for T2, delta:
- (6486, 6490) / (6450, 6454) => 10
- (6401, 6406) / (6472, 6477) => -18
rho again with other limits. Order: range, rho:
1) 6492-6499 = 6498.43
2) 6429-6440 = 6435.89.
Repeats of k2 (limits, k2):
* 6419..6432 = -143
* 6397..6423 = -144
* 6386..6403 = -147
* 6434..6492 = -146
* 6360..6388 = -146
